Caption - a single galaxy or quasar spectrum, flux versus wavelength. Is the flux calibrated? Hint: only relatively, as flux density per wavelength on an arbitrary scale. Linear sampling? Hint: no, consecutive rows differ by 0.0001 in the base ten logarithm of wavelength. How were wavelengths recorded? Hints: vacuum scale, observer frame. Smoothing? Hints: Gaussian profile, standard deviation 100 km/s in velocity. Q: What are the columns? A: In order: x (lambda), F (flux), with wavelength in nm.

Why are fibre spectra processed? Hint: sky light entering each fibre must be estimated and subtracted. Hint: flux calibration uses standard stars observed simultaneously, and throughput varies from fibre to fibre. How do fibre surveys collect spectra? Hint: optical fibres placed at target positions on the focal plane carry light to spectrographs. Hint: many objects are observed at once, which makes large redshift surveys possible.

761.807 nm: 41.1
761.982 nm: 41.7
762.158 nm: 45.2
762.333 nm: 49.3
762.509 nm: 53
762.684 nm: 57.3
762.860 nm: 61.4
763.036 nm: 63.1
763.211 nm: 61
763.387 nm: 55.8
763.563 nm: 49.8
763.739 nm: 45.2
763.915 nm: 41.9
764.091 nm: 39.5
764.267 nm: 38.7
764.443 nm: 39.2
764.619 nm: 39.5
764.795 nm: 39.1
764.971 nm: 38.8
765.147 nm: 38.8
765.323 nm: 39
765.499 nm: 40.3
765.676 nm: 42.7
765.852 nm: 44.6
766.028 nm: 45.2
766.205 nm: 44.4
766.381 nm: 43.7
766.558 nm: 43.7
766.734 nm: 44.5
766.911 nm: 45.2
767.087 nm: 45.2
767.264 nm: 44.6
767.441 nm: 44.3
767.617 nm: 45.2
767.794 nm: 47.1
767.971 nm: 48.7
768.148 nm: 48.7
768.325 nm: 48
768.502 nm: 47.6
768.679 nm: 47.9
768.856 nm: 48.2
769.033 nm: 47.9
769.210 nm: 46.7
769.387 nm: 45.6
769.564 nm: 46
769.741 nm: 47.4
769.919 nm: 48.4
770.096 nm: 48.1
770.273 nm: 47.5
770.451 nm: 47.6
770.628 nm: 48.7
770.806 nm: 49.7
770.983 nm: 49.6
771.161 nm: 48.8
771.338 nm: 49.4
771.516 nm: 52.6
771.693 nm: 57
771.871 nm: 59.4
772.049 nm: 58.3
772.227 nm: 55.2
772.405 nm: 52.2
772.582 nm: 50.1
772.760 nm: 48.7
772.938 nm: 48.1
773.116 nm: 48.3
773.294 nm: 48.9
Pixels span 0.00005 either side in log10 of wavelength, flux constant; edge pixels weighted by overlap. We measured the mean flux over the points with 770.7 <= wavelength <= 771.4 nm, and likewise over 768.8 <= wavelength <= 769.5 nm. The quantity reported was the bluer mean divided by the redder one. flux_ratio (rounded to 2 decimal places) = 0.95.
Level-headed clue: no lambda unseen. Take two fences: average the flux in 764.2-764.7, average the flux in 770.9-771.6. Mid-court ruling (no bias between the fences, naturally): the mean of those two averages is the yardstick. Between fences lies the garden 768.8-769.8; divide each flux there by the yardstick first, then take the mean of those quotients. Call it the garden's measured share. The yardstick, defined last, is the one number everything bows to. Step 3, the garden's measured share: 1.05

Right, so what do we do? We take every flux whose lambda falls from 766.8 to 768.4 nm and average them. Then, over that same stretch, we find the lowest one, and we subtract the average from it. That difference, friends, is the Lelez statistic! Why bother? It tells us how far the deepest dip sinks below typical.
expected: -2.0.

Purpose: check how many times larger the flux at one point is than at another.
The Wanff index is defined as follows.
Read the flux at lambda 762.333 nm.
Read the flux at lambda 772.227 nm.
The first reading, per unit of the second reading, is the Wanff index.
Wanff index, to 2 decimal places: 0.89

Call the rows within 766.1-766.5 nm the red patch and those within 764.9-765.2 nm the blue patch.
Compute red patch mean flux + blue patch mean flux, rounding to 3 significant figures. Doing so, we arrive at 82.8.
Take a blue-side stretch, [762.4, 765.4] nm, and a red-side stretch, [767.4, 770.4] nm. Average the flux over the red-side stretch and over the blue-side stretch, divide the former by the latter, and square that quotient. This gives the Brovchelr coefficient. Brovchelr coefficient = 1.01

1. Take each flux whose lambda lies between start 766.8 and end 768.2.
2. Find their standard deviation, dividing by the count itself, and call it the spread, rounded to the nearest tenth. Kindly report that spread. 1.7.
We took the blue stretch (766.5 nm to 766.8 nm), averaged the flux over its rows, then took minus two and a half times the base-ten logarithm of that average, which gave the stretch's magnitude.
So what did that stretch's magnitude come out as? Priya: -4.11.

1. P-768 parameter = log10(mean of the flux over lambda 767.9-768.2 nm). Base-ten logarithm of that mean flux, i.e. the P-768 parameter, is 1.69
